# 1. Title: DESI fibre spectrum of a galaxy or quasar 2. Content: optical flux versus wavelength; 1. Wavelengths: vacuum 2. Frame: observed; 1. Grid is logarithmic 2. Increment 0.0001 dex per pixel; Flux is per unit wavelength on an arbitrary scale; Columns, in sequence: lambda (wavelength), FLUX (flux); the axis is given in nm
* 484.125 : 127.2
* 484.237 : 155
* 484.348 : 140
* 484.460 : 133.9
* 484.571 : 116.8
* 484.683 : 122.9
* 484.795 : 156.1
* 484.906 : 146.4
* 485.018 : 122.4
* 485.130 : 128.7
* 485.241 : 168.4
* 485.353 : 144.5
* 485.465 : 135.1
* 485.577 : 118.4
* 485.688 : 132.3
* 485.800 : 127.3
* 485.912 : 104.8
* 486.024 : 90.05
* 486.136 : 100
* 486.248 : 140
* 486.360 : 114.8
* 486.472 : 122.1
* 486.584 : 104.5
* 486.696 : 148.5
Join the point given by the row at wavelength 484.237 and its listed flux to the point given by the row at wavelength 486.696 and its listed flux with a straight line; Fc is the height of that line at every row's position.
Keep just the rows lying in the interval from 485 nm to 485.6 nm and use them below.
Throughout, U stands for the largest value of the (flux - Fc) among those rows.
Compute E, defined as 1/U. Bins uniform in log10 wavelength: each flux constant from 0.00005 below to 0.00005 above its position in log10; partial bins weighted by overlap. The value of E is 0.06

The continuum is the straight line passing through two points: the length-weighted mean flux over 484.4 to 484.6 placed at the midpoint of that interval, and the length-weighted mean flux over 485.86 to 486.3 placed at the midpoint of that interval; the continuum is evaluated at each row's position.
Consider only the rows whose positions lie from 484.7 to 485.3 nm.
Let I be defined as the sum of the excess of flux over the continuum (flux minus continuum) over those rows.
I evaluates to 118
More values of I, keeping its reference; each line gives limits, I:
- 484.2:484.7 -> 32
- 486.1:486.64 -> 56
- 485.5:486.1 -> 14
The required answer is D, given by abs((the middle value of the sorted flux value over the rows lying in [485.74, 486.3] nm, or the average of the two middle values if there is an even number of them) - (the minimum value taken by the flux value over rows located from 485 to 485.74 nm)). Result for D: 14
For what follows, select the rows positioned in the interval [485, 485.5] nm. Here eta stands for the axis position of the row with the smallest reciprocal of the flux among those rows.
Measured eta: 485.241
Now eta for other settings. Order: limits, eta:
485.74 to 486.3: 486.248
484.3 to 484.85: 484.795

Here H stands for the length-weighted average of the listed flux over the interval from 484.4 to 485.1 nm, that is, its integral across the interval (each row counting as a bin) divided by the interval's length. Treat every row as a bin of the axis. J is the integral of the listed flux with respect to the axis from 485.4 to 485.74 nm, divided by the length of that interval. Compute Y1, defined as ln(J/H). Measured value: 0.0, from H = 133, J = 129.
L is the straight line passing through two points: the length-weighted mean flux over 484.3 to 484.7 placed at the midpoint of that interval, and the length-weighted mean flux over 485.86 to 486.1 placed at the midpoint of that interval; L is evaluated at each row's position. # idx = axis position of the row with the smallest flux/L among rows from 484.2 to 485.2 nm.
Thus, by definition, 484.571 nm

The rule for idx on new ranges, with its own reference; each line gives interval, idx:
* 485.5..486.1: 486.024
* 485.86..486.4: 486.024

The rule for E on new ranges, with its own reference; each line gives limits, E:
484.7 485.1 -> 0.39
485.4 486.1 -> -0.06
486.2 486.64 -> -0.10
